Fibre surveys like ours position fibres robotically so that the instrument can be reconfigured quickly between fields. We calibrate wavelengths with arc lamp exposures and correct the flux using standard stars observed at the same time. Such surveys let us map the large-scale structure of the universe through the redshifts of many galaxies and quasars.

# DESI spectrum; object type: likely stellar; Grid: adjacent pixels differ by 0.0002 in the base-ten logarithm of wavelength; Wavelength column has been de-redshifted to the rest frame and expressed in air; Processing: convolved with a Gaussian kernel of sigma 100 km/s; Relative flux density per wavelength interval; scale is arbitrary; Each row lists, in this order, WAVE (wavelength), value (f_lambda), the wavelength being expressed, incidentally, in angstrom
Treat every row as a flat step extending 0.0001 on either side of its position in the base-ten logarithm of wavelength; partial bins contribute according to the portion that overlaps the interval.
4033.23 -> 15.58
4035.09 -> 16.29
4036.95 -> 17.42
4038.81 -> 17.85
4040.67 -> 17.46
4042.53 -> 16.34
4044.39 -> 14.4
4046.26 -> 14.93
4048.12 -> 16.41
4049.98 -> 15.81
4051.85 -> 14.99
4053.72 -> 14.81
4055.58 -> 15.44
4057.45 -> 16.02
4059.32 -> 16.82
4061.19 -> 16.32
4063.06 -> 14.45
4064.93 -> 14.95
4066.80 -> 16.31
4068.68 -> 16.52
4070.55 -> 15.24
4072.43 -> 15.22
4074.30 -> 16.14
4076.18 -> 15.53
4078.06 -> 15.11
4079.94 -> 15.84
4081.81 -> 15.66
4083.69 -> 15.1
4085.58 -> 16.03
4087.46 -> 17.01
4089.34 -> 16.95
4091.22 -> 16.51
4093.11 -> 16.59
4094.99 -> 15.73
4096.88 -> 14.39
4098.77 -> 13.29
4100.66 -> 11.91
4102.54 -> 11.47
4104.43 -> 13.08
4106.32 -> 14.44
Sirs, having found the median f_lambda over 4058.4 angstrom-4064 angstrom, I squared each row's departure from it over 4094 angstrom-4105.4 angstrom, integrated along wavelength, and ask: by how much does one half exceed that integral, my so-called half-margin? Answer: -126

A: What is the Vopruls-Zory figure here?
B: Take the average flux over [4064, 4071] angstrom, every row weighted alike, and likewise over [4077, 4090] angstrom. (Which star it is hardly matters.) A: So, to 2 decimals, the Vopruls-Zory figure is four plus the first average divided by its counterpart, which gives 4.99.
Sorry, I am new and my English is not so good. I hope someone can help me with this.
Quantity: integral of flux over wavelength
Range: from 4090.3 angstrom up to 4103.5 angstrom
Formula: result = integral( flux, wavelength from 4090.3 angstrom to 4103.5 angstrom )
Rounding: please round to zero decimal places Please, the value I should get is 188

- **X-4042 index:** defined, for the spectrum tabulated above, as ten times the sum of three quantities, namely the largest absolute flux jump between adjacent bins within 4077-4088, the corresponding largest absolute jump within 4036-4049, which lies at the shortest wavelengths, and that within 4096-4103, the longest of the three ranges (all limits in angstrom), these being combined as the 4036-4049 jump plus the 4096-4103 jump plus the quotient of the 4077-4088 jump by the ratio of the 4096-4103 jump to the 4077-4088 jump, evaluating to 40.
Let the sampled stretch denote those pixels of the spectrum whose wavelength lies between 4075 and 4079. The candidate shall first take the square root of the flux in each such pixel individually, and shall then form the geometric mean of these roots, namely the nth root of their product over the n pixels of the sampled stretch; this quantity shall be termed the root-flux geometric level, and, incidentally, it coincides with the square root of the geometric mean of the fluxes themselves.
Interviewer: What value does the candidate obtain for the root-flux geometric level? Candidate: 3.91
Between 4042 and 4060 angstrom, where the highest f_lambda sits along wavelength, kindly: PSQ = 4059.32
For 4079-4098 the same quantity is 4087.46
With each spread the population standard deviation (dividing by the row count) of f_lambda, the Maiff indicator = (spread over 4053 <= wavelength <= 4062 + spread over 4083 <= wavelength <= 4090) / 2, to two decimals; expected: 0.74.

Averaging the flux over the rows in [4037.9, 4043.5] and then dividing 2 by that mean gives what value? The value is 0.116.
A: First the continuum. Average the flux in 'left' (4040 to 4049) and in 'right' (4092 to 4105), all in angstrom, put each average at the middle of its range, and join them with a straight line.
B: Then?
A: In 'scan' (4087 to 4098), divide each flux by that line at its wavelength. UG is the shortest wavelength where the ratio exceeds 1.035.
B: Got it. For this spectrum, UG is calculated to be 4087.46 angstrom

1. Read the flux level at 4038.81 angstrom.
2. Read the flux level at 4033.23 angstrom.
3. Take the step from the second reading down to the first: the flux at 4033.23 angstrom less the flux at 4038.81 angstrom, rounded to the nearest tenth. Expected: -2.3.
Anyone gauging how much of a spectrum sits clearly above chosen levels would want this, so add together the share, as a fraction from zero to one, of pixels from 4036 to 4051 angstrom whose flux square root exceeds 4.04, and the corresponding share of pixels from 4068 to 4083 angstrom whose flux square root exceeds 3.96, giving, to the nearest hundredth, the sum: 1.00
